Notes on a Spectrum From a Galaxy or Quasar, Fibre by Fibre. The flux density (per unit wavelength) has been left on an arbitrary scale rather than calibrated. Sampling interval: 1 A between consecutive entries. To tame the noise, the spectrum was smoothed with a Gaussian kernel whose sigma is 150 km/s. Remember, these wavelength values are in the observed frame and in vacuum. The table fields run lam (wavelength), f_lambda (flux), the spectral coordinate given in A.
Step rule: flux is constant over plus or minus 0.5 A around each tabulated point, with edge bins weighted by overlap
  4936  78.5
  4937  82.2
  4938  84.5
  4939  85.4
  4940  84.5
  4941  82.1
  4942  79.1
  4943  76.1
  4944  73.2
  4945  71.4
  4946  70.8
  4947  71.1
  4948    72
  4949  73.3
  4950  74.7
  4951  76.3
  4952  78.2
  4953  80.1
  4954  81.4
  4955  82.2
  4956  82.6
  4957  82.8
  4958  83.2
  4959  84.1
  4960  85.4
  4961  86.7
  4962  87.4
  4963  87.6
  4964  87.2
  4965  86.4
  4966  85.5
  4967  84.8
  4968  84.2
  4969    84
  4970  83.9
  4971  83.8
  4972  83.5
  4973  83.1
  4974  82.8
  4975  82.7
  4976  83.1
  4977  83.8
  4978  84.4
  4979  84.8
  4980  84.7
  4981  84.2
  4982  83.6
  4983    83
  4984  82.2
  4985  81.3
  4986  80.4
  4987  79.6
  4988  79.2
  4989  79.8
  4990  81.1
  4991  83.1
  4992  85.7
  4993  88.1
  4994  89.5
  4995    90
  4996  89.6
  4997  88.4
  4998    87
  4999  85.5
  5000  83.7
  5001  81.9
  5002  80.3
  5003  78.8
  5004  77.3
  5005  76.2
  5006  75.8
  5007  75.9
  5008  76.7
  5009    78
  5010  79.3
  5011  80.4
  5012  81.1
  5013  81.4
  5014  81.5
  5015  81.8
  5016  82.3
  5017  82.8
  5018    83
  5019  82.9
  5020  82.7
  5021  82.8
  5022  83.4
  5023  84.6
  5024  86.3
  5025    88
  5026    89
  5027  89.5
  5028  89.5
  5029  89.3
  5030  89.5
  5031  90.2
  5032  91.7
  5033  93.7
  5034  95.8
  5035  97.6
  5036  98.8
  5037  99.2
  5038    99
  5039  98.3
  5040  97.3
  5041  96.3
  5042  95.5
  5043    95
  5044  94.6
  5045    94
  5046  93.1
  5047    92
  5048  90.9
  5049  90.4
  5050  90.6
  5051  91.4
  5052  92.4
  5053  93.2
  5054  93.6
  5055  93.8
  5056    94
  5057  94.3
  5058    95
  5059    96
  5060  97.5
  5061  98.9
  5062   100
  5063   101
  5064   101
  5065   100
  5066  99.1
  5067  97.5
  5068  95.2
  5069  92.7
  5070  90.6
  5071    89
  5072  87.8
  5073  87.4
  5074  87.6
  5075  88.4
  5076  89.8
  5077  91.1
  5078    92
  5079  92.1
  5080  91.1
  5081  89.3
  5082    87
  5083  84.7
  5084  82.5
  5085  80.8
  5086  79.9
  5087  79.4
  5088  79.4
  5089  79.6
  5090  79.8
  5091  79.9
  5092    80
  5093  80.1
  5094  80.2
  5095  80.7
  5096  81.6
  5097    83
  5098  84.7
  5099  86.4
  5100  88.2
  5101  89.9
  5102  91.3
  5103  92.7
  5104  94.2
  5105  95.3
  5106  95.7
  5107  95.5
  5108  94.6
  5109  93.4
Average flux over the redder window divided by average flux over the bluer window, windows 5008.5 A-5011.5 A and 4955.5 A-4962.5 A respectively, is 0.94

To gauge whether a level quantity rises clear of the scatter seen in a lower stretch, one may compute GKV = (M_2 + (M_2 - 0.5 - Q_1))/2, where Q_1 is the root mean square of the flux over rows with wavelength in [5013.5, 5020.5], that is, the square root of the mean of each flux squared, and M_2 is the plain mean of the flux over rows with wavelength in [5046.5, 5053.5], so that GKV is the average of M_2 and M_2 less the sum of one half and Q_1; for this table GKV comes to 50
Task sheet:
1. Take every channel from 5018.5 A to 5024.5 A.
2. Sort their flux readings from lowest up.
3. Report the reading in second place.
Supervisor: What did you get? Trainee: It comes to 82.8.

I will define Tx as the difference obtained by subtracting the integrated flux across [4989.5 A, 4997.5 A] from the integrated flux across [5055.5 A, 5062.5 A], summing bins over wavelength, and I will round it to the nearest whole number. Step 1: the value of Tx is -20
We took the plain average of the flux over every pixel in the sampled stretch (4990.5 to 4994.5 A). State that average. 86.6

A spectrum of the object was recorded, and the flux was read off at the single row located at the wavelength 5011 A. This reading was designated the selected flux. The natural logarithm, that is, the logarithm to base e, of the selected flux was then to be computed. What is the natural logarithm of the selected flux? 4.39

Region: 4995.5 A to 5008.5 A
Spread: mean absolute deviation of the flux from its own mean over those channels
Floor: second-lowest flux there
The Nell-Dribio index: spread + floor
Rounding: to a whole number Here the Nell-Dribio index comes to 80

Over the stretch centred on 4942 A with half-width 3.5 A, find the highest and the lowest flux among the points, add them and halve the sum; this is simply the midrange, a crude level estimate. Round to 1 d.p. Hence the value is 78.4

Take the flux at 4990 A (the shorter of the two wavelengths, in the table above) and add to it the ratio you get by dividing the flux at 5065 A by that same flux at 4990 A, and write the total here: 82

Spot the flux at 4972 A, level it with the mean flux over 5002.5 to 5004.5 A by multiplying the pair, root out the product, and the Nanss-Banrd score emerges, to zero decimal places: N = 81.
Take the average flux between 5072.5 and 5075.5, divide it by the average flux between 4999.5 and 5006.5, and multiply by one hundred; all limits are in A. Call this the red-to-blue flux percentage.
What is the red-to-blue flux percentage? 111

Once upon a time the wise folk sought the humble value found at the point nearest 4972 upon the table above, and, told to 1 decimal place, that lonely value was 83.5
